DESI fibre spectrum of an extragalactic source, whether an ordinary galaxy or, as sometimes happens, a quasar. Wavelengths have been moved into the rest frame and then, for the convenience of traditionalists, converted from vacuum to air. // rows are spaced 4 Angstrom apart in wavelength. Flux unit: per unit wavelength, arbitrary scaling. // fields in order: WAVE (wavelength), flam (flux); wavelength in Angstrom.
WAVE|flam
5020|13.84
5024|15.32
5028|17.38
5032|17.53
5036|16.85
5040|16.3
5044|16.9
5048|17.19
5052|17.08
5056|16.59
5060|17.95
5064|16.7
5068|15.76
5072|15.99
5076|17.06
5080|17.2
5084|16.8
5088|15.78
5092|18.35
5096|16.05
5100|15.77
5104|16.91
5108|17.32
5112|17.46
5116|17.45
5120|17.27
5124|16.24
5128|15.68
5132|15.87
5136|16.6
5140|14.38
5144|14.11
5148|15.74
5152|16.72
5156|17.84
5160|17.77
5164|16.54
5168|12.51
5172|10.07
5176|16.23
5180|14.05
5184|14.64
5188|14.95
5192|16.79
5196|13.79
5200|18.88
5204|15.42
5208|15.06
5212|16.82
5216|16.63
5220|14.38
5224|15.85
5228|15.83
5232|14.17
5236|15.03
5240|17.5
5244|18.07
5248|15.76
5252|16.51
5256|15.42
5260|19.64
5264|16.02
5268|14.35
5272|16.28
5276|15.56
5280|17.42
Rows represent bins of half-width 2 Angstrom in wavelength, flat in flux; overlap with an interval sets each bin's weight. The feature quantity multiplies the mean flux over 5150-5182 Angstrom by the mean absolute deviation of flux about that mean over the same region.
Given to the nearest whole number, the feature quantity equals 34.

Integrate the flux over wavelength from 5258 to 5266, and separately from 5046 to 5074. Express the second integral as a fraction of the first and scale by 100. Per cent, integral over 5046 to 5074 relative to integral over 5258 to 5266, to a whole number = 329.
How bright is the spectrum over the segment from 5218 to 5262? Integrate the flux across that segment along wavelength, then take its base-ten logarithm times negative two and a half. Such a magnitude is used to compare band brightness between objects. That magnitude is -7.13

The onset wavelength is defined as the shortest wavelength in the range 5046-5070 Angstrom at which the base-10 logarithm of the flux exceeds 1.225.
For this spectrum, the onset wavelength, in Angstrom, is 5048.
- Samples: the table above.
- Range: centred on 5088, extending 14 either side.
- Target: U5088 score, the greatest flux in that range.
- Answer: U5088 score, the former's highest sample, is 18.35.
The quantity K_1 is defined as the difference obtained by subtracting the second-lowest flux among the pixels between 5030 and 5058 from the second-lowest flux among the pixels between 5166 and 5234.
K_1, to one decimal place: -4.1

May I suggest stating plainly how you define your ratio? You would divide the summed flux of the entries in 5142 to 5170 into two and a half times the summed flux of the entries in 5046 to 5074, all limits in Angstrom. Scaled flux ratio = 2.6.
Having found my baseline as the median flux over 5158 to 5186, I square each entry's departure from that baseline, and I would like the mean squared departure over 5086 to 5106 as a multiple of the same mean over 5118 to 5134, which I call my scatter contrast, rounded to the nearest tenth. 1.6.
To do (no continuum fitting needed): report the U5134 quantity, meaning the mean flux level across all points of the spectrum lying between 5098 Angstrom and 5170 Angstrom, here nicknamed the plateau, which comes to 16.2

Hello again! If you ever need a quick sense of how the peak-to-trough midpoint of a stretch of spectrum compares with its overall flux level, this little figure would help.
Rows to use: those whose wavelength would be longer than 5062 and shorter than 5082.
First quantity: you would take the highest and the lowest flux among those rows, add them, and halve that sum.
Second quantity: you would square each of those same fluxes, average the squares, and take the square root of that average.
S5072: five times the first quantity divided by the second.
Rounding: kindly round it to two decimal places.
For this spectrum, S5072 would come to 4.98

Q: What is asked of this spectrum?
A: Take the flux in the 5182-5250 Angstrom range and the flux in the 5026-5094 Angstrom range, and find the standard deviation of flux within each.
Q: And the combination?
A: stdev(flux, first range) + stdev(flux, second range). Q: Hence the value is 2.1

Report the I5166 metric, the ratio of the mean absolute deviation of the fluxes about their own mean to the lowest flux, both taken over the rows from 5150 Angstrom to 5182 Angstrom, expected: 0.224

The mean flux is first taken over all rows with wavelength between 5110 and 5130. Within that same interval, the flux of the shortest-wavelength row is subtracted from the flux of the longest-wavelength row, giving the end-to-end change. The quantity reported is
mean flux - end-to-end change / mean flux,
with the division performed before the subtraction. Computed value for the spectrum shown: 16.9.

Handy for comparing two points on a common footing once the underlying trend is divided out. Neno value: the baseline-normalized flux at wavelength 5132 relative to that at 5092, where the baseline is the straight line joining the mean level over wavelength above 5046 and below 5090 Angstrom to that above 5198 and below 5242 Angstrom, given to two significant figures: 0.88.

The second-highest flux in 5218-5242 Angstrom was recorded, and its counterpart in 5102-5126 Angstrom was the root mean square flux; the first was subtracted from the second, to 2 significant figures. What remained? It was 1.3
